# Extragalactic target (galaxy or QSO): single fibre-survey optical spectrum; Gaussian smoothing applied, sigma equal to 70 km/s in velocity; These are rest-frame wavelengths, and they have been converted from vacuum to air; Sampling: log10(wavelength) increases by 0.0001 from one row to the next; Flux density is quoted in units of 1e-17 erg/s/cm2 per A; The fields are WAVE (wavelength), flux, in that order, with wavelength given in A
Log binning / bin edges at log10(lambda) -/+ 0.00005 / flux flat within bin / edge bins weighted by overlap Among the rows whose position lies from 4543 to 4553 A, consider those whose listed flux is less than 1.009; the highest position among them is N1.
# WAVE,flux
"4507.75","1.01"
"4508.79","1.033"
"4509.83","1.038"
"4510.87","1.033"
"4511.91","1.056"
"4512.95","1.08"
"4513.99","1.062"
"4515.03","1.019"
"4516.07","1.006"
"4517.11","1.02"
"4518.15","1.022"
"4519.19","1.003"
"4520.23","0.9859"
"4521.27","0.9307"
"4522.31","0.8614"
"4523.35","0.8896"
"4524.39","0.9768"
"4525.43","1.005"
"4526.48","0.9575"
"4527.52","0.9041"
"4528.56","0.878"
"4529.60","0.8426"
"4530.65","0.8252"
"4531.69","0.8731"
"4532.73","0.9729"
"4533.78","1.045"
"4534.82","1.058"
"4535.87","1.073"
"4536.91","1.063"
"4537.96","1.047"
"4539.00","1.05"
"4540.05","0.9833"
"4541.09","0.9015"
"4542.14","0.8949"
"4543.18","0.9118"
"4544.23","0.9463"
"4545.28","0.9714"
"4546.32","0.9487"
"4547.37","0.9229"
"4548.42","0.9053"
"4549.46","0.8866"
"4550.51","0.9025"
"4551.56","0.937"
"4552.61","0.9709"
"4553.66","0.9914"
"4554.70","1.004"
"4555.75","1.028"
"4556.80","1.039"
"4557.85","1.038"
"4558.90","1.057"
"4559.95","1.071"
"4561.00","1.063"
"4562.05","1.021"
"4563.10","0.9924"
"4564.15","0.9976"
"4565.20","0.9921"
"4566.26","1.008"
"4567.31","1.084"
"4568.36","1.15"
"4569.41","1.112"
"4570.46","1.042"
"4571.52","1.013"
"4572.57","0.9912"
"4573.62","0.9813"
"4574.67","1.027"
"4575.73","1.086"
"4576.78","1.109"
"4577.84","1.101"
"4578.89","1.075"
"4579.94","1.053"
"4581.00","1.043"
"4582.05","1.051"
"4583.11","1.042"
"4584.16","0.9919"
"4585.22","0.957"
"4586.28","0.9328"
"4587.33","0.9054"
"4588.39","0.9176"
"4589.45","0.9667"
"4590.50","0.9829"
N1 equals 4552.61 A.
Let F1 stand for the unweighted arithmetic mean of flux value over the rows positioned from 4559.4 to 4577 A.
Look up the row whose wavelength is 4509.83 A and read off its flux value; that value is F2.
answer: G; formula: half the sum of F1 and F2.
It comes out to 1.04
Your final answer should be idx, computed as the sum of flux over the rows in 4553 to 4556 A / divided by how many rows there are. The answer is 1.01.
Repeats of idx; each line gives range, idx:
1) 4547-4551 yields 0.90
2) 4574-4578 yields 1.08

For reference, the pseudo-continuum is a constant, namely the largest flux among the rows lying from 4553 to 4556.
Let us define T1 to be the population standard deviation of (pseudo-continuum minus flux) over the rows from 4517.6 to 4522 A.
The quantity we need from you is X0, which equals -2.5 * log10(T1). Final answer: 3.7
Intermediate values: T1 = 0.034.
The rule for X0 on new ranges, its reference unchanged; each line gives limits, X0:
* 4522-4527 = 3.2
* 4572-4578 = 3.2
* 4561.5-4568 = 3.7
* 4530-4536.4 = 2.6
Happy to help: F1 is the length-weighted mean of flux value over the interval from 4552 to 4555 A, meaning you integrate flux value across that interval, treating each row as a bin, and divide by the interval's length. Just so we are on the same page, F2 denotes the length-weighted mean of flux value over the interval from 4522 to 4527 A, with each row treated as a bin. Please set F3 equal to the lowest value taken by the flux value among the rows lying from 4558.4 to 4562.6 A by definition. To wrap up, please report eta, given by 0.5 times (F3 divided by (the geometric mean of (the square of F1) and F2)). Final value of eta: 0.53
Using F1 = 0.99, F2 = 0.94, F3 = 1.021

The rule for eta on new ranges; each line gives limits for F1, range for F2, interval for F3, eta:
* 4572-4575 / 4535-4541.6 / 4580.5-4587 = 0.46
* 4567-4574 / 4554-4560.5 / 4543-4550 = 0.41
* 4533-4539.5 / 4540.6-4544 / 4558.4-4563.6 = 0.50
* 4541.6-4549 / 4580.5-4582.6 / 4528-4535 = 0.43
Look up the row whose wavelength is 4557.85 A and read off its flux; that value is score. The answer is 1.038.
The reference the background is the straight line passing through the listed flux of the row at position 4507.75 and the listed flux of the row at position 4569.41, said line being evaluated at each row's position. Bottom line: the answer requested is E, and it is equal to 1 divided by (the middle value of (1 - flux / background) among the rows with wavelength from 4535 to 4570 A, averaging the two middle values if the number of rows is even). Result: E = 11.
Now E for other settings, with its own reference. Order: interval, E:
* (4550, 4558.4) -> 12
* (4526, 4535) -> 8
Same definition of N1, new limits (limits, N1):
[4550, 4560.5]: 4554.70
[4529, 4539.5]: 4532.73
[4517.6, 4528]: 4527.52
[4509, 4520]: 4519.19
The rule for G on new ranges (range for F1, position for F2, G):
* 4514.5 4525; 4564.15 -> 0.98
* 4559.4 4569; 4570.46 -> 1.04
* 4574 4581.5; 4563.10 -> 1.03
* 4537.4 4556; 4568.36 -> 1.05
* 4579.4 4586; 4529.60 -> 0.93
